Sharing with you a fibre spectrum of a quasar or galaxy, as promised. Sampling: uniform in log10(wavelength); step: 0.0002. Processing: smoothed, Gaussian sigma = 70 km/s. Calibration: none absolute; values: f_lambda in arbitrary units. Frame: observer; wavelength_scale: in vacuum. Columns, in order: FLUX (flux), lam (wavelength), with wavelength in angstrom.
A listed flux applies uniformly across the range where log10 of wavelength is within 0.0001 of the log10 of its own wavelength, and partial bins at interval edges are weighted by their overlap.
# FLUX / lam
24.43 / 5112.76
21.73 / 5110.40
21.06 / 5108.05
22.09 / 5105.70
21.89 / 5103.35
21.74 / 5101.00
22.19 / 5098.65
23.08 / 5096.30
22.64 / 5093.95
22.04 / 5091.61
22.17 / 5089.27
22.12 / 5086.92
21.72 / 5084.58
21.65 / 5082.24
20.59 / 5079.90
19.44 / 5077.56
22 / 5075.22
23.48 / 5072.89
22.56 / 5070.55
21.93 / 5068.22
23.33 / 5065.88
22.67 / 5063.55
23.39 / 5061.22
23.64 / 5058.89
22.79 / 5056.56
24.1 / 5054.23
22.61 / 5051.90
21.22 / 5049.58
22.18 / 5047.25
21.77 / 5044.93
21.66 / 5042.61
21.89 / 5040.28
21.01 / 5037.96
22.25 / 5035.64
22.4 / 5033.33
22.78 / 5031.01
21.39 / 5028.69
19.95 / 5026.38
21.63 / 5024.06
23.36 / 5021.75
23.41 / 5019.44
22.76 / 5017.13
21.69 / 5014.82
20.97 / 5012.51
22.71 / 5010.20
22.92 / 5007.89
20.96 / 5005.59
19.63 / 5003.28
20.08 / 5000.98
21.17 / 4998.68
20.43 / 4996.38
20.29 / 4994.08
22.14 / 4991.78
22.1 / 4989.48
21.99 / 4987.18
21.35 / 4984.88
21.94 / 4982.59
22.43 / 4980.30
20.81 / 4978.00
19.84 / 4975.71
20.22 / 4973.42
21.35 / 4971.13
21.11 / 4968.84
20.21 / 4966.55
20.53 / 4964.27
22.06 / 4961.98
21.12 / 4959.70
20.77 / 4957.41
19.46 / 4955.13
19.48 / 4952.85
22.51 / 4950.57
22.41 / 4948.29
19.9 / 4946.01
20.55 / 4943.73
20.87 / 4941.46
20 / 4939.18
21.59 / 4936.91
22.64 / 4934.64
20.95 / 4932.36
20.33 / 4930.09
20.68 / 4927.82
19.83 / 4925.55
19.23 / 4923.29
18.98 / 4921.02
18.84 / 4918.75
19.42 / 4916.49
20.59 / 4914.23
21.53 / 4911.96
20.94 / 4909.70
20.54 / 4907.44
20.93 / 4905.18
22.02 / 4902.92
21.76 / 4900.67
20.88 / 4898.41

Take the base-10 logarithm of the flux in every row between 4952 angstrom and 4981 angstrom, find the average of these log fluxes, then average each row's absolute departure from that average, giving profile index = 0.015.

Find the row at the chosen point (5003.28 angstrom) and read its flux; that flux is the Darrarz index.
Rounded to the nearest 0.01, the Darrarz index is 19.63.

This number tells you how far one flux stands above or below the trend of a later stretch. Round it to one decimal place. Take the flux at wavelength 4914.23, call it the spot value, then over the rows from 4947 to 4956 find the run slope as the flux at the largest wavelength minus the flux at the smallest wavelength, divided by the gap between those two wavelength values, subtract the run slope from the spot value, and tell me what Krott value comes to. 21.0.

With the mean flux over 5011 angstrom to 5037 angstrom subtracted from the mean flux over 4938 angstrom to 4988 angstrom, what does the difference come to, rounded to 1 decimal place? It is -1.1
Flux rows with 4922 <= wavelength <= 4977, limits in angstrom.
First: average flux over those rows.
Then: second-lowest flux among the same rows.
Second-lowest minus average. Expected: -1.27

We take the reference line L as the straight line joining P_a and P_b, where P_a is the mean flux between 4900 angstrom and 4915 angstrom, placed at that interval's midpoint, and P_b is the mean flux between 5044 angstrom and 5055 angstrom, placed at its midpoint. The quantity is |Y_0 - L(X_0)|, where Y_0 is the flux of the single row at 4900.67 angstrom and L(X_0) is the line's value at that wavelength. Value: 0.6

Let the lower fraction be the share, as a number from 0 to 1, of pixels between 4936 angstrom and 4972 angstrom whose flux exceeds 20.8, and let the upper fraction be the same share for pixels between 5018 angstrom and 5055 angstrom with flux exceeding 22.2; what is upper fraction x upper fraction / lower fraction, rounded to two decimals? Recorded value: 0.38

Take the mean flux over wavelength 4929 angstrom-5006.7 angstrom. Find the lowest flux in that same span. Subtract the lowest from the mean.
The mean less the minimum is 1.52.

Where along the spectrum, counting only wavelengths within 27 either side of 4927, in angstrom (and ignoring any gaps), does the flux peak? 4934.64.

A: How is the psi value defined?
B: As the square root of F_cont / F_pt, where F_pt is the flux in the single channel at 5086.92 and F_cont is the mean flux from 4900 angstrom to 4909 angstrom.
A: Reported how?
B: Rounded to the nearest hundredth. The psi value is 0.98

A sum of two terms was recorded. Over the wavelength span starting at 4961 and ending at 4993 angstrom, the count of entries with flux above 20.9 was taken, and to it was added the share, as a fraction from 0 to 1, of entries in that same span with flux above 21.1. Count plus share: 10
